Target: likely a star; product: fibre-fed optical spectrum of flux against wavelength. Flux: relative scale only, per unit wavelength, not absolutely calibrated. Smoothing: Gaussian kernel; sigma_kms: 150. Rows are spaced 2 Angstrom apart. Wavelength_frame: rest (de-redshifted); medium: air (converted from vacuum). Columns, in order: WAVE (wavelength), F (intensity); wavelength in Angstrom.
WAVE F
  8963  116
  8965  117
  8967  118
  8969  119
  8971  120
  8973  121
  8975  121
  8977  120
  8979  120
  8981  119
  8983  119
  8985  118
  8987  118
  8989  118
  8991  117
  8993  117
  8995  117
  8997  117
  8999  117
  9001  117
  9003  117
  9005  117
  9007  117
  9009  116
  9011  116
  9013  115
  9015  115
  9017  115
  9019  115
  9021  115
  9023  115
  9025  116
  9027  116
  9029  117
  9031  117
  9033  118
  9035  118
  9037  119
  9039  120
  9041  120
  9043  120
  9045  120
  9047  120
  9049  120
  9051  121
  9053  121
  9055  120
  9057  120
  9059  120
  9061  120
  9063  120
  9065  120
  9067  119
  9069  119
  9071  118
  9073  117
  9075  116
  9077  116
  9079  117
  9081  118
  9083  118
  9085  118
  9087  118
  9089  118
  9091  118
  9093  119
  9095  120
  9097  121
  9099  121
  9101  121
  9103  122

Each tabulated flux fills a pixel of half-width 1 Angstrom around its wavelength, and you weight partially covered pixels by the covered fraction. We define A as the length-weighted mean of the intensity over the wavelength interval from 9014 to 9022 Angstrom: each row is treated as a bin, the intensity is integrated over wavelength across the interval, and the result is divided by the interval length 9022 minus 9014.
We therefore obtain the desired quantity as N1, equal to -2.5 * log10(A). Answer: -5.15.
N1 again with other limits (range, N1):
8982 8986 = -5.18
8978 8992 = -5.18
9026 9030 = -5.17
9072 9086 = -5.17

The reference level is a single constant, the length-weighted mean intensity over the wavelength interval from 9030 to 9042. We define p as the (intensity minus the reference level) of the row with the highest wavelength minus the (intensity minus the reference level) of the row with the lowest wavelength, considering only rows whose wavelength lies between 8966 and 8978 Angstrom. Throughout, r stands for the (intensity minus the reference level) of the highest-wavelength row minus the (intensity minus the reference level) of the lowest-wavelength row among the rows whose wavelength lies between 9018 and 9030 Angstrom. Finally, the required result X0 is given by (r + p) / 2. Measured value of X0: 2.00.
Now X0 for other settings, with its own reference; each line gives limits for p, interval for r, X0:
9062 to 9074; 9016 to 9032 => -0.50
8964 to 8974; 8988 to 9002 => 1.50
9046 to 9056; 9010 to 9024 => -0.50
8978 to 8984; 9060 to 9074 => -2.00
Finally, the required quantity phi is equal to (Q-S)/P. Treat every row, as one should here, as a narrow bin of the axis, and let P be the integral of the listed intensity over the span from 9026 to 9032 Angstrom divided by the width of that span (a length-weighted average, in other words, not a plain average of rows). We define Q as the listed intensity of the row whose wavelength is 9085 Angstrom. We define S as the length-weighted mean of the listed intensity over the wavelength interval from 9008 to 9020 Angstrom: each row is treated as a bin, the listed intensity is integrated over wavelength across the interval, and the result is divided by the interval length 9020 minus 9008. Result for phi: 0.023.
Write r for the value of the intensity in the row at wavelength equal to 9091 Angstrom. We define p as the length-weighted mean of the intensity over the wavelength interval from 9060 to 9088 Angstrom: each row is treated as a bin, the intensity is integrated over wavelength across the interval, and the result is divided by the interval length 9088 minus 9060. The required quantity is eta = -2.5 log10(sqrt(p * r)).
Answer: -5.18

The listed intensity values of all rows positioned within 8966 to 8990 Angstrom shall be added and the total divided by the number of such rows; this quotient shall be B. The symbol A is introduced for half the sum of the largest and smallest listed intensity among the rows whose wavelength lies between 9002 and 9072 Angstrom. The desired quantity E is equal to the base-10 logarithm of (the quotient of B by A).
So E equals 0.005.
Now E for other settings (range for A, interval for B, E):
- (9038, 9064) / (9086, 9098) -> -0.005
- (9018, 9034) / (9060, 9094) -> 0.006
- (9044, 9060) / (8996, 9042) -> -0.014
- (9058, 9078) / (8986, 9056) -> -0.002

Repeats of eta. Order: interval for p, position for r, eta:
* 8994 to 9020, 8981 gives -5.18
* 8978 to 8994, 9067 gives -5.19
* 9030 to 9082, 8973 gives -5.20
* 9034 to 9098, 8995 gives -5.18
